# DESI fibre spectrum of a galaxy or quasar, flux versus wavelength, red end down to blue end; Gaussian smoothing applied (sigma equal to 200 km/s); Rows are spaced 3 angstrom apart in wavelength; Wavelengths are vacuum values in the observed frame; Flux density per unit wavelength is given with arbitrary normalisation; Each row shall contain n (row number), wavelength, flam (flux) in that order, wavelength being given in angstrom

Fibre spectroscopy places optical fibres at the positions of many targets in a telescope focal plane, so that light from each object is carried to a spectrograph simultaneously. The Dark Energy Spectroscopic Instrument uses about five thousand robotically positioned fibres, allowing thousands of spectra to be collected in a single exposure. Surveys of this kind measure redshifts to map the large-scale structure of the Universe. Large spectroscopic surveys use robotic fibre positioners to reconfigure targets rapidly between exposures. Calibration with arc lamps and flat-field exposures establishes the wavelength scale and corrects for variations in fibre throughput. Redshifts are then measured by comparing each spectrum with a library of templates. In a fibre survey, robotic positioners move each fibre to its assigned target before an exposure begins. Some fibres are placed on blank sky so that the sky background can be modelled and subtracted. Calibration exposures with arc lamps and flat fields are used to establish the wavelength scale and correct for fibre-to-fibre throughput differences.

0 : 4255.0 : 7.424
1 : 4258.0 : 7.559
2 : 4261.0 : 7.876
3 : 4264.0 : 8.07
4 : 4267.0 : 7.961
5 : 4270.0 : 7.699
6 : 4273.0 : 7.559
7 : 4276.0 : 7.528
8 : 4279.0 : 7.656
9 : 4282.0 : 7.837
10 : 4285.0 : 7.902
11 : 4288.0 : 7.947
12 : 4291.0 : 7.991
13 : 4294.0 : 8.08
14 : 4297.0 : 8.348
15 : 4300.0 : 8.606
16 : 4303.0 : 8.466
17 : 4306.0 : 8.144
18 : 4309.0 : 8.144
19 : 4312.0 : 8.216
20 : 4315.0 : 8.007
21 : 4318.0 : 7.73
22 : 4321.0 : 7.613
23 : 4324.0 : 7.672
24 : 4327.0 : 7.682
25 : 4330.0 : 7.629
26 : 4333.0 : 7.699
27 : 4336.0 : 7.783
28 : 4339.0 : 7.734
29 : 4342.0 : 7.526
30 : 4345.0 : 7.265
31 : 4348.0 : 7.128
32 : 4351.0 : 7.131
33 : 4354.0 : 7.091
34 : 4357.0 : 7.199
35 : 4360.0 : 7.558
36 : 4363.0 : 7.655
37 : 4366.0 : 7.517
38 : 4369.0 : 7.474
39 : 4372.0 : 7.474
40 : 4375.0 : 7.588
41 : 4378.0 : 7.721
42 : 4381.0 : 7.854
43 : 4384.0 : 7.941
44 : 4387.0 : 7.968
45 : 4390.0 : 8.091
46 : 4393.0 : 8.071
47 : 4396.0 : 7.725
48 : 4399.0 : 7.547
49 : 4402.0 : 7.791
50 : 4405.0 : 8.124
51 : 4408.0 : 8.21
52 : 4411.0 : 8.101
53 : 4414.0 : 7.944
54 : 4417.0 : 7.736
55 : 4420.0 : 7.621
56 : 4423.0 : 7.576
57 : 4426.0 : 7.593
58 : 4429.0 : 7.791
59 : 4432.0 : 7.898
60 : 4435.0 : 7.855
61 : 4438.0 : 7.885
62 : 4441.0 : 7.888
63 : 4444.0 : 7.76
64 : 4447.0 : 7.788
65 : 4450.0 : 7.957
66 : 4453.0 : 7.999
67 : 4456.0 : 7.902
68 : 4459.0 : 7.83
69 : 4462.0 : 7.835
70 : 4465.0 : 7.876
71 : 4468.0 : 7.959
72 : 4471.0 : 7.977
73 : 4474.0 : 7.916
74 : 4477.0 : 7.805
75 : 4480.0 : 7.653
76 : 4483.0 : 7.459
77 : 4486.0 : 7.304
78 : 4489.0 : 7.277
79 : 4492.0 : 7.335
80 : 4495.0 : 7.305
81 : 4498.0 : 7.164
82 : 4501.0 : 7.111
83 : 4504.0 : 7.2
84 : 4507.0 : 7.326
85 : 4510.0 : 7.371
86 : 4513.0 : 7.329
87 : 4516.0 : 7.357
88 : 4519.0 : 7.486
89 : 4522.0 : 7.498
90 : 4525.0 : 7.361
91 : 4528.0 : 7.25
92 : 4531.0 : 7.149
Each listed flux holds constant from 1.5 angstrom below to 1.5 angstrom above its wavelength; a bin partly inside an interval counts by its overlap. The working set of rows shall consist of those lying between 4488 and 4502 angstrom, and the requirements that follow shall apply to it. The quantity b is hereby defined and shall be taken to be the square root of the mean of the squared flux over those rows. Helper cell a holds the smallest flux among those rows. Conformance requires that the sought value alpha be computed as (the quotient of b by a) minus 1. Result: 0.0180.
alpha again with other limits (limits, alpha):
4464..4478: 0.0130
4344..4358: 0.0102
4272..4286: 0.0226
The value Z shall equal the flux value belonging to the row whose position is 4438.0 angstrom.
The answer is 7.885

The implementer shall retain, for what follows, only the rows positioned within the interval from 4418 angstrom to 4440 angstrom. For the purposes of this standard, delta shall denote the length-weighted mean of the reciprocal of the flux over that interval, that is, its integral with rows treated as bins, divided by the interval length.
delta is 0.129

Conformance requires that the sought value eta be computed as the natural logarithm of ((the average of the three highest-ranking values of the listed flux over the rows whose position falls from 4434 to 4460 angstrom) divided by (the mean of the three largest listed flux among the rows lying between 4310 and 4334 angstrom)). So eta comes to 0.00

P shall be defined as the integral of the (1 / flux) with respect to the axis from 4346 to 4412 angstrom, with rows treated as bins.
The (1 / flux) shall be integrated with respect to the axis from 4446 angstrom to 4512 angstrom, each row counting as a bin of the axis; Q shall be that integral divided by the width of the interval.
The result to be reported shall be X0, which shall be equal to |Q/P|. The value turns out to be 0.0153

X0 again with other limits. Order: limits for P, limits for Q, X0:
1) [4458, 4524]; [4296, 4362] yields 0.0147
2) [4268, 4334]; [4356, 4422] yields 0.0154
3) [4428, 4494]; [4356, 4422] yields 0.0151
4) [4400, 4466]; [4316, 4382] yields 0.0158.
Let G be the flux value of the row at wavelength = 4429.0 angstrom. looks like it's 7.791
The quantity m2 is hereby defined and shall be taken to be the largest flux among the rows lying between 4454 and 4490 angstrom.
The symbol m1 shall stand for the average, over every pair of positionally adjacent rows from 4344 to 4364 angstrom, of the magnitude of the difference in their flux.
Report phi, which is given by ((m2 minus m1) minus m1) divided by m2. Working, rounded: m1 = 0.124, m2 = 7.977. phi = 0.969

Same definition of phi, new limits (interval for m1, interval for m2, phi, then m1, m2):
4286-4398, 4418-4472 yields 0.969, 0.125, 7.999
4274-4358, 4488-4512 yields 0.967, 0.122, 7.371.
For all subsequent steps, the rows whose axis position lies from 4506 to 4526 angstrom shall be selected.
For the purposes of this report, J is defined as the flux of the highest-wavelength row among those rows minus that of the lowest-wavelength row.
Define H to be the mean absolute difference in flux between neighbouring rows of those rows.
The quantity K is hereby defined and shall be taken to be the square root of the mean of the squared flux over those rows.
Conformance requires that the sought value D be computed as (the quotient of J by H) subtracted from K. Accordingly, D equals 7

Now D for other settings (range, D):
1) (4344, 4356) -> 10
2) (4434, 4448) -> 9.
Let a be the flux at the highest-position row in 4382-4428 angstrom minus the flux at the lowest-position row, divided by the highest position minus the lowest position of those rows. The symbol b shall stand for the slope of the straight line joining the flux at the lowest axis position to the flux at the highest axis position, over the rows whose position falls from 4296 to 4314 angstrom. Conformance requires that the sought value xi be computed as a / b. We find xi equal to 0.94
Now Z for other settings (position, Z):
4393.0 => 8.071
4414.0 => 7.944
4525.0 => 7.361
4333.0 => 7.699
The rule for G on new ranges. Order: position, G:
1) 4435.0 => 7.855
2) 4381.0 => 7.854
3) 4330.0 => 7.629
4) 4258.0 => 7.559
